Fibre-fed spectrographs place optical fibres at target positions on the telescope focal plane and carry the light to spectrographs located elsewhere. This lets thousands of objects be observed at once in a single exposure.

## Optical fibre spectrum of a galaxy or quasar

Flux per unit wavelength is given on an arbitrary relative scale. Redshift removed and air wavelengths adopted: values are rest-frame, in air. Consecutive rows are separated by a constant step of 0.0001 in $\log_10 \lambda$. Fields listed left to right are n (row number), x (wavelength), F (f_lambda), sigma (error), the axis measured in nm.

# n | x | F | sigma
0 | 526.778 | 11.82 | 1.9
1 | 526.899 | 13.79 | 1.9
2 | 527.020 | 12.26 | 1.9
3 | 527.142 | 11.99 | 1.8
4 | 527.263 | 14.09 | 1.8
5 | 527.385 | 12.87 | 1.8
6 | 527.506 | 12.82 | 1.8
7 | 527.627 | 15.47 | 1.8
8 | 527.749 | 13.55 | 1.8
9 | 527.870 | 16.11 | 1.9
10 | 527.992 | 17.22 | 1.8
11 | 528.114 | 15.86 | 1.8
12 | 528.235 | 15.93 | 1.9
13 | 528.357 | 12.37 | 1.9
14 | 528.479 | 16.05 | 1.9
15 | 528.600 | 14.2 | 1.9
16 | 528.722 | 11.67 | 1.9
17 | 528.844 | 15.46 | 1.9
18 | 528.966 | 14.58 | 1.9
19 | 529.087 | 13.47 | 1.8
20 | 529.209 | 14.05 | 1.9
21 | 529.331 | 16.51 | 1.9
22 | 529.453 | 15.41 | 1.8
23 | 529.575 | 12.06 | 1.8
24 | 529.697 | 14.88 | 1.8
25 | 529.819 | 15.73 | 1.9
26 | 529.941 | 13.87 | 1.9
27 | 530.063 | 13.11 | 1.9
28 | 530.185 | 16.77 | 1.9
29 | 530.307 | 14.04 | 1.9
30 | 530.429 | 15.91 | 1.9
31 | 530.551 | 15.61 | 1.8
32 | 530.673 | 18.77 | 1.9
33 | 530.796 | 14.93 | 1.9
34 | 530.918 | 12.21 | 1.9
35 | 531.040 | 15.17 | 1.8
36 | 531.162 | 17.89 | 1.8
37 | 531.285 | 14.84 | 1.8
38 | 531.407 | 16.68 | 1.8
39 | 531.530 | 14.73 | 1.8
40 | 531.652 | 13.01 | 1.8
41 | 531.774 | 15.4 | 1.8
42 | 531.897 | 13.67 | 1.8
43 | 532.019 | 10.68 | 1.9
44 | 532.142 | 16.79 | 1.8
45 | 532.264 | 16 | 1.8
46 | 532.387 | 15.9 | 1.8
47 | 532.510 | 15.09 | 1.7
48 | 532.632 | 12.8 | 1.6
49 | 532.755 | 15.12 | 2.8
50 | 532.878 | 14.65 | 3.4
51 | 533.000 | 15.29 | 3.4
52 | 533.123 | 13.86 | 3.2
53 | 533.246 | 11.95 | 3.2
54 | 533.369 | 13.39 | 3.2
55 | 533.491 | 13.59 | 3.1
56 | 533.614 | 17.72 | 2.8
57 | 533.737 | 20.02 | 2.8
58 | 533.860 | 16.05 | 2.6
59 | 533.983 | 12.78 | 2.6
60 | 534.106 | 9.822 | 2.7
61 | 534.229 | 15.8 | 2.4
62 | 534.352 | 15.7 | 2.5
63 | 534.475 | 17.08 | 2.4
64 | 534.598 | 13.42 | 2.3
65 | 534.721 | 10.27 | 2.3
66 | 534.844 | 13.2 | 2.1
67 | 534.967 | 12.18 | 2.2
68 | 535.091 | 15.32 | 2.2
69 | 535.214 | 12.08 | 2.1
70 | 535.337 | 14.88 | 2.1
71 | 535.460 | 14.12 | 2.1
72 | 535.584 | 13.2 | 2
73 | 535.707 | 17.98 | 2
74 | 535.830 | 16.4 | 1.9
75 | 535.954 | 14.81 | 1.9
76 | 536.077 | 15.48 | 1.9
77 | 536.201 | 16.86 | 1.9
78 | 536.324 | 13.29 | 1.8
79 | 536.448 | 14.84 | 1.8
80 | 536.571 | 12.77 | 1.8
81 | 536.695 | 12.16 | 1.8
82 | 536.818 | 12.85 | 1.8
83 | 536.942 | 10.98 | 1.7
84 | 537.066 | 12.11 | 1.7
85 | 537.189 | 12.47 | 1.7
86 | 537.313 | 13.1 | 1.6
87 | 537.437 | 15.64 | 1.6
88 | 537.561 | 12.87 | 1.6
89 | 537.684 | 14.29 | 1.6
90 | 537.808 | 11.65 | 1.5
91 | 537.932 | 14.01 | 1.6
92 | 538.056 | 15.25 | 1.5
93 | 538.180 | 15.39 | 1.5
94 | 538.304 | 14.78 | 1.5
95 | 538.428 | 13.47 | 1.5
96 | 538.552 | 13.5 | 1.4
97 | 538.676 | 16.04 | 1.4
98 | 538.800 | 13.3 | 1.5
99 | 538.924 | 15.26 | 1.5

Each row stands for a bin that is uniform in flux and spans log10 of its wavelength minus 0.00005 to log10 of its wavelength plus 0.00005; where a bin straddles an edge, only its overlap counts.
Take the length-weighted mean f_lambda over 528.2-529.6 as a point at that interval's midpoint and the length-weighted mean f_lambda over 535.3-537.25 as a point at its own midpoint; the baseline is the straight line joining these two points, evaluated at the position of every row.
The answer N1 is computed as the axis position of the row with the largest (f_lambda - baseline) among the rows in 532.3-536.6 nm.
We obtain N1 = 533.737 nm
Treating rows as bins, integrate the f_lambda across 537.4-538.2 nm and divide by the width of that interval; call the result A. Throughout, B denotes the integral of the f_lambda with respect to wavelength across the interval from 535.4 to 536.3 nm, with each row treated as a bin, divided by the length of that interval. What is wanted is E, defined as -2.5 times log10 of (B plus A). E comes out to -3.67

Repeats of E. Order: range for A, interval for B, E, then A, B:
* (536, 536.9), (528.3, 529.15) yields -3.62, 14.0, 14.0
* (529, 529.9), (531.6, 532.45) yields -3.66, 14.6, 14.5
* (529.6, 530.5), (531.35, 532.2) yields -3.66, 14.8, 14.4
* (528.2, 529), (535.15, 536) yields -3.66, 14.2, 14.8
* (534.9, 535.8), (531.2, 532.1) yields -3.64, 14.3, 14.3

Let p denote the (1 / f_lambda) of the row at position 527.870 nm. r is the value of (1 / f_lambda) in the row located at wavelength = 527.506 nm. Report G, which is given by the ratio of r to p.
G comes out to 1.26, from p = 0.062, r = 0.078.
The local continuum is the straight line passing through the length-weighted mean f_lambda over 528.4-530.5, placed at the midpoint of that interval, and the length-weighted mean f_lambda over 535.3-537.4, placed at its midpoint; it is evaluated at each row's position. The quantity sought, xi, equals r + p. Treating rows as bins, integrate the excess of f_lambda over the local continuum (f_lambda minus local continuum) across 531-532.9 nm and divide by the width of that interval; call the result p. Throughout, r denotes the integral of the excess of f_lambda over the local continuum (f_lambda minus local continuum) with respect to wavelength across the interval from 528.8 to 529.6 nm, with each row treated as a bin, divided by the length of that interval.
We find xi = 0.55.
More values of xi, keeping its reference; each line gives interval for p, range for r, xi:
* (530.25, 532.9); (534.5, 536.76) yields 0.64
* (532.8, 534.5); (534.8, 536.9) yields 0.73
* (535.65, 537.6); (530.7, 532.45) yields 0.57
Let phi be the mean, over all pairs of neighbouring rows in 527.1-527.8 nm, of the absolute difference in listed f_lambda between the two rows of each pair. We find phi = 1.6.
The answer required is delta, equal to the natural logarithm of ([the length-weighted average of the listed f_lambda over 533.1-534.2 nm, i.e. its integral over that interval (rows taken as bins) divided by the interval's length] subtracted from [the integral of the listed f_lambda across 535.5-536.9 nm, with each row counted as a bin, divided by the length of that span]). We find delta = -2.1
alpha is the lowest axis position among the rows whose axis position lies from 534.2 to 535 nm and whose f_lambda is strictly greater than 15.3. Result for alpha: 534.229 nm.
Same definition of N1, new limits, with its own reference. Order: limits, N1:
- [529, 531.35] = 530.673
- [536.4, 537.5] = 537.437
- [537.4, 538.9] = 538.676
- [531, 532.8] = 531.162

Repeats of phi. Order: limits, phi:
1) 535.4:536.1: 1.9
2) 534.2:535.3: 2.3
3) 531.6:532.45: 2.4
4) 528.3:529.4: 2.1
